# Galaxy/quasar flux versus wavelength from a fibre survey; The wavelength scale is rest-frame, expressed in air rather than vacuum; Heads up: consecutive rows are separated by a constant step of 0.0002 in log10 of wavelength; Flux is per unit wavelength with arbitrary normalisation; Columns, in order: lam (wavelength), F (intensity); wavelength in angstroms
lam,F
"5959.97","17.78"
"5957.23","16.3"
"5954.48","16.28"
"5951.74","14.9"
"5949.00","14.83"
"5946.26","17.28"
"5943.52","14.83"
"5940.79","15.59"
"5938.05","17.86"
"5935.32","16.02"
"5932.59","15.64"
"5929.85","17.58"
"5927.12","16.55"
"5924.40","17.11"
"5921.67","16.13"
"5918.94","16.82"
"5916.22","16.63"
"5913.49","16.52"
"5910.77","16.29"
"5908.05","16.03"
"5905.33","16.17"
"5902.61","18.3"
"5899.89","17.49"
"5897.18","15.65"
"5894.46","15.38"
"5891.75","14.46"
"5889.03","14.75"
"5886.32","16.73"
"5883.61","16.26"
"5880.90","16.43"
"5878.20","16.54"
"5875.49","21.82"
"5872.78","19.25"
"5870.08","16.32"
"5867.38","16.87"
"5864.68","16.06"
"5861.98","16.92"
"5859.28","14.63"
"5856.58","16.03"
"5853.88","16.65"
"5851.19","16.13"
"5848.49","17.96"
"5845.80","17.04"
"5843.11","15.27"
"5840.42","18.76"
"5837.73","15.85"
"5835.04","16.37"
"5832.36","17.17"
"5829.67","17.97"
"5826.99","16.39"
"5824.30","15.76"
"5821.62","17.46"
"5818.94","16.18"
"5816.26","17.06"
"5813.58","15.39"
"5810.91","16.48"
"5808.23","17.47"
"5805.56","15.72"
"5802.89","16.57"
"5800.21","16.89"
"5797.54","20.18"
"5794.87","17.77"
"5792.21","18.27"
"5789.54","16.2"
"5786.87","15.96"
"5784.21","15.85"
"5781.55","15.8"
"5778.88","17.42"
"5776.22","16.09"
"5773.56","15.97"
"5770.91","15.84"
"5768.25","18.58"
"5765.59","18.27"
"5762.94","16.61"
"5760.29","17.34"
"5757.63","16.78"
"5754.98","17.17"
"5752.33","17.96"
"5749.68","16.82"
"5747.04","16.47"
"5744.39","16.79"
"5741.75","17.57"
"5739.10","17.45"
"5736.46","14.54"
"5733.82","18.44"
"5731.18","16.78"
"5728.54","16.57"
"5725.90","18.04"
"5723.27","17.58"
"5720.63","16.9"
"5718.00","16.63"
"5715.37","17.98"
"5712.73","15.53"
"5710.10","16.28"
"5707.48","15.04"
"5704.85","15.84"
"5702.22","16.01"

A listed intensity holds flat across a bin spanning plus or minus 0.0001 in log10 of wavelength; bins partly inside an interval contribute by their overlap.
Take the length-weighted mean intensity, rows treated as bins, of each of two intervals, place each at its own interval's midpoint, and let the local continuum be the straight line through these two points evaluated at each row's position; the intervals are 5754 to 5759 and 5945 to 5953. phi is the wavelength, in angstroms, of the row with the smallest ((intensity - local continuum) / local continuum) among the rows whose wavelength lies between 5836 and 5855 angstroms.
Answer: 5843.11 angstroms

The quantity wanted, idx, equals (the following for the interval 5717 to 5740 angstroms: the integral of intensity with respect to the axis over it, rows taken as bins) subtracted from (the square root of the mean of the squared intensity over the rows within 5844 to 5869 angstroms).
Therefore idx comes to -374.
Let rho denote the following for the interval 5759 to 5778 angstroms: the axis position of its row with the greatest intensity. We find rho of 5768.25 angstroms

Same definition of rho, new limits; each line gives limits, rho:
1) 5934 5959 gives 5938.05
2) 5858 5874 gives 5872.78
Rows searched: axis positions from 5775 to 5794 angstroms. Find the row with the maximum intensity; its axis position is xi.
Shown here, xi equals 5792.21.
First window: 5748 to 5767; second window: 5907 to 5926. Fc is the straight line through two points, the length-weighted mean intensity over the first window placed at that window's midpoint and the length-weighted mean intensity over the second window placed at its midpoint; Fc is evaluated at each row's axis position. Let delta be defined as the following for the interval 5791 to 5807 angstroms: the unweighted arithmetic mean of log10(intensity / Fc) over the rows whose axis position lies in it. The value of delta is 0.011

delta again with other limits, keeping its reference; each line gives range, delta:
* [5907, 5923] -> -0.003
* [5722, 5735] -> 0.001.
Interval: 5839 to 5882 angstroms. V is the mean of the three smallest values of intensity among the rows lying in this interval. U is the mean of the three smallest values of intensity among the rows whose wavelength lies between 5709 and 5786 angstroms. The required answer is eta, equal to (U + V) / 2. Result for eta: 15.3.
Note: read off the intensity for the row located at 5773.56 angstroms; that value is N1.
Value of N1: 15.97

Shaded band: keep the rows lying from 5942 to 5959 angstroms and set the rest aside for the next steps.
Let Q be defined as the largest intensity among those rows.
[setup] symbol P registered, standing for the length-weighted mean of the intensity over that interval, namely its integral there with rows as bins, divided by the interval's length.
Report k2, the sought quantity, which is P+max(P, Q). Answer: 33.1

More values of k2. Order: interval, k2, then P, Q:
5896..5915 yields 34.9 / 16.65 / 18.3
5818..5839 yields 34.6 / 16.65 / 17.97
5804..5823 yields 34.0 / 16.54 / 17.47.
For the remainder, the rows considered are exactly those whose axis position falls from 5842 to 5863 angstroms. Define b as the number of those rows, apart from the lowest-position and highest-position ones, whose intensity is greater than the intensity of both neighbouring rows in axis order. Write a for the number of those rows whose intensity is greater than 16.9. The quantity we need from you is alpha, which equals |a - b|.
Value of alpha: 1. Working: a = 3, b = 2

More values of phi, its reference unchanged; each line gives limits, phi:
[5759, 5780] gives 5770.91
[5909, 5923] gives 5921.67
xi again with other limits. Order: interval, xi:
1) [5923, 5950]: 5938.05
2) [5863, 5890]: 5875.49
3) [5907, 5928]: 5924.40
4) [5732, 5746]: 5733.82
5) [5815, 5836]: 5829.67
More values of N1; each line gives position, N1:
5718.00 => 16.63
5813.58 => 15.39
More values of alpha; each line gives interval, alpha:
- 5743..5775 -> 2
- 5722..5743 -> 3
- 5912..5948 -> 0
